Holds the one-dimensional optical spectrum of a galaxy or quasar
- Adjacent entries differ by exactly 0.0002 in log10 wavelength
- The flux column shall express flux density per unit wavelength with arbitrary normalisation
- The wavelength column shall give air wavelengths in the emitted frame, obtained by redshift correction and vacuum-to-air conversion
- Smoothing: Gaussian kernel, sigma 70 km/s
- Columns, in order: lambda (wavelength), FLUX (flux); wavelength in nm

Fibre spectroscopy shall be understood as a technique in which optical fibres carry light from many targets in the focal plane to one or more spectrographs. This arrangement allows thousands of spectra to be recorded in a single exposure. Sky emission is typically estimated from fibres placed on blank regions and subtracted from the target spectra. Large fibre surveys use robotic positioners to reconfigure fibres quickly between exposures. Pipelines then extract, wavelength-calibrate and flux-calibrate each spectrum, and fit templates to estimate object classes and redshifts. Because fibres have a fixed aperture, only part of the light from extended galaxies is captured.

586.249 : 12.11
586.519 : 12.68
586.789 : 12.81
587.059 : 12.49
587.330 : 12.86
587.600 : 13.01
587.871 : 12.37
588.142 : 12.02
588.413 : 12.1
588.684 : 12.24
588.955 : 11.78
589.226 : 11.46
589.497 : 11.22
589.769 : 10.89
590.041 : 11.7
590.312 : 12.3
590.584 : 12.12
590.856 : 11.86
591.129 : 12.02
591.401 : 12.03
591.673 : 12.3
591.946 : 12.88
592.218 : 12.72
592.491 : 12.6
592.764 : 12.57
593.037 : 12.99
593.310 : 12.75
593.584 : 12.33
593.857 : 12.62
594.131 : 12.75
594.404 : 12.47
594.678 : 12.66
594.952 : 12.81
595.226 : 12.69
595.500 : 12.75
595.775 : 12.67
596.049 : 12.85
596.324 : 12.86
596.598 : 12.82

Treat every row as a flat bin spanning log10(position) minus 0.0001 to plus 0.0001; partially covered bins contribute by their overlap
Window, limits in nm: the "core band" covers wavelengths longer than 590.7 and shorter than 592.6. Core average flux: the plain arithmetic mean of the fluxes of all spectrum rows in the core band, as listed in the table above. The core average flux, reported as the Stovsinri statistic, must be 12.3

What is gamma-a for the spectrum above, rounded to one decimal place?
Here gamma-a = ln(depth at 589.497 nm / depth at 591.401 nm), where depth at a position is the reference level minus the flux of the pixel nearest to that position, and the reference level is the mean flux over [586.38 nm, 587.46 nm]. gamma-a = 0.8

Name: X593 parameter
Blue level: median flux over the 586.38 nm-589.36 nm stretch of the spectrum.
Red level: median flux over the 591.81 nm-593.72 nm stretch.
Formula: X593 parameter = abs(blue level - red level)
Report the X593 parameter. 0.35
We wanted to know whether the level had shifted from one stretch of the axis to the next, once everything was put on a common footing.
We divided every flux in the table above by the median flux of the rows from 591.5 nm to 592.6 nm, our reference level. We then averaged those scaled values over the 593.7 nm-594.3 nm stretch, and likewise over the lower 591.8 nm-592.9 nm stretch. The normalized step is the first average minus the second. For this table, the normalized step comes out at 0.00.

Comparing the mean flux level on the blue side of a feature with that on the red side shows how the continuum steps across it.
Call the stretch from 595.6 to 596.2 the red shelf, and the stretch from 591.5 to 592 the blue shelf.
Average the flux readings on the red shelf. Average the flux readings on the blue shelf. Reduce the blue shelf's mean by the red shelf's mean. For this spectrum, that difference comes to -0.2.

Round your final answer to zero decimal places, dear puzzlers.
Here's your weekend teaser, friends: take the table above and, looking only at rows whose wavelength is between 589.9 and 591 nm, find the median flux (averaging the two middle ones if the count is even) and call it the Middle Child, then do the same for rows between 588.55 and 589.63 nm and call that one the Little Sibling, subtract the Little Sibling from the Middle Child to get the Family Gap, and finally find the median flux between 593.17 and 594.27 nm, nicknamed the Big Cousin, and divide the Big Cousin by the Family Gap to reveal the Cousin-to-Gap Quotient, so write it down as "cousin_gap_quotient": 34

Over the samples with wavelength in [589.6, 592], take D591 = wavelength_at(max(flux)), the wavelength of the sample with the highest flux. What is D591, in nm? 591.946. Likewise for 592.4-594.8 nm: 593.037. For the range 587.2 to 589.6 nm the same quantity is 587.600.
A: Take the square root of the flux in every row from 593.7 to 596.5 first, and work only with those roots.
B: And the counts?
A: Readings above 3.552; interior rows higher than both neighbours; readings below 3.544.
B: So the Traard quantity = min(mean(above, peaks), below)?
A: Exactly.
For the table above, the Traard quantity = 1.00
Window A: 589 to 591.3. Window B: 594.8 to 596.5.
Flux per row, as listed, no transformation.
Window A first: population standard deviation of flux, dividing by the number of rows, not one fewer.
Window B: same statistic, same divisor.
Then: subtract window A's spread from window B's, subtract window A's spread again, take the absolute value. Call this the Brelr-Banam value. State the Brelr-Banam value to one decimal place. 0.8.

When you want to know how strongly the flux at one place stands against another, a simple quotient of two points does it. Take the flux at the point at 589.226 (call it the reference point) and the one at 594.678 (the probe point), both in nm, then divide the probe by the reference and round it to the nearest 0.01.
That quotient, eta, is 1.10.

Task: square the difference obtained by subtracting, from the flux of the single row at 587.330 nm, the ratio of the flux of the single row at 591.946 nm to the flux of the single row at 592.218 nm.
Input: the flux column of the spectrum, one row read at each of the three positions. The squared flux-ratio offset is 140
